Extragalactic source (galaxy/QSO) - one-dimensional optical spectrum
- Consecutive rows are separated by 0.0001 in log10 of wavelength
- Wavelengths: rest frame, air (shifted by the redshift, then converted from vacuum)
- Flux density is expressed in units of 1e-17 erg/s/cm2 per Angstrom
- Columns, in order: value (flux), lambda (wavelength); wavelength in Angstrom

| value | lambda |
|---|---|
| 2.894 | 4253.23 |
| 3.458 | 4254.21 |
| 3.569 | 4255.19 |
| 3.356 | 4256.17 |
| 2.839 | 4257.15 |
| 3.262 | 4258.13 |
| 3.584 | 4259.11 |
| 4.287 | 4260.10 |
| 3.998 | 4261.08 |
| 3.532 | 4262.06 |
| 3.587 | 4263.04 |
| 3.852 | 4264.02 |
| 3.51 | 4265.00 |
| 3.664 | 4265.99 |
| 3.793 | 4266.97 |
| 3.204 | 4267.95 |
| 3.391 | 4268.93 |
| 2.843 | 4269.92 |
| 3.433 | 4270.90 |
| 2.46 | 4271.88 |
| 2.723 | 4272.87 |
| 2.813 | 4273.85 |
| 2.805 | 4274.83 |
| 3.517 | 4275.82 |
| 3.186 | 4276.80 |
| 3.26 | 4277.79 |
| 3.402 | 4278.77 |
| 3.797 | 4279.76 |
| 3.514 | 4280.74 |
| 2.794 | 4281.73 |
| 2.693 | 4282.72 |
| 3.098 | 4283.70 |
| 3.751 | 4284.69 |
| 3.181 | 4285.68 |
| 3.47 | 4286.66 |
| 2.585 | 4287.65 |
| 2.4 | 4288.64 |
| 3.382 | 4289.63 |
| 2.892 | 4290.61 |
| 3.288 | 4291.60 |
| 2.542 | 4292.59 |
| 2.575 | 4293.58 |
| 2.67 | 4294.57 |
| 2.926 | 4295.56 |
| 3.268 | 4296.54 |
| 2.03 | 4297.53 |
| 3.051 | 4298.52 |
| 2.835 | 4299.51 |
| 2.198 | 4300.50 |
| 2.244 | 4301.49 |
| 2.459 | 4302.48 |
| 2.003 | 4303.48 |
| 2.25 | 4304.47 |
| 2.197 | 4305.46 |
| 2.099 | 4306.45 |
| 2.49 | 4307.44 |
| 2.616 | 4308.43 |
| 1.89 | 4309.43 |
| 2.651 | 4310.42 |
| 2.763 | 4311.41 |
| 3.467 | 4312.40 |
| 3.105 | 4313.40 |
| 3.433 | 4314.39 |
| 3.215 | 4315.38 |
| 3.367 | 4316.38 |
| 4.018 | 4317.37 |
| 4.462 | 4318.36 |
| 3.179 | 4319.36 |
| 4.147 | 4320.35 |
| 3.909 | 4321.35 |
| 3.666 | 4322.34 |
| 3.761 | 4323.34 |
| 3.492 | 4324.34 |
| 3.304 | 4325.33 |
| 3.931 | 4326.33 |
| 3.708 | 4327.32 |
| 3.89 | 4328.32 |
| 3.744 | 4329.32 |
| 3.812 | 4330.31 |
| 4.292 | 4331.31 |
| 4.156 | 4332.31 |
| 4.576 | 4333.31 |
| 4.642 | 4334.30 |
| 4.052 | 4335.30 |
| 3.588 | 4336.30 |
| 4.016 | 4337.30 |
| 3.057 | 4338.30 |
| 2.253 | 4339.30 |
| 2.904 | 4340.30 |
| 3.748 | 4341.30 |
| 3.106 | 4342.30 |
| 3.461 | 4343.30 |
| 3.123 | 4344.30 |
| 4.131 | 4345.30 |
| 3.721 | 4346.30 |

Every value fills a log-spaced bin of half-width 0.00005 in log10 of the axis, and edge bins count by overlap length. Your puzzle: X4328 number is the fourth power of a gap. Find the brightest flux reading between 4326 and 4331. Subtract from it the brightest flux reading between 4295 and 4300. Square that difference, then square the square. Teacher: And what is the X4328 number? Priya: 0.19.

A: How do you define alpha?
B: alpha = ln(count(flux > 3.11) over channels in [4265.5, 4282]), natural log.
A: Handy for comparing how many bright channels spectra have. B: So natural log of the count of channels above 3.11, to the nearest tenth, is 2.4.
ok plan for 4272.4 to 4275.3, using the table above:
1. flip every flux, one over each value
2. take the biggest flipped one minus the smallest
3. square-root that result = 0.11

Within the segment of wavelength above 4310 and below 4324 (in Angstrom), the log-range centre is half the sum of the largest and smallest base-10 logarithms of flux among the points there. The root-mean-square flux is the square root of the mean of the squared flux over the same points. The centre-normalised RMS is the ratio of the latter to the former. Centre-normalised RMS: 6.61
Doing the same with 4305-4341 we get 7.45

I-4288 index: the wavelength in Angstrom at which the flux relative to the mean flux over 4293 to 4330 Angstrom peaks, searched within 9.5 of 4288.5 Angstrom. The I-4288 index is 4279.76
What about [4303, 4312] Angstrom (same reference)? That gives 4311.41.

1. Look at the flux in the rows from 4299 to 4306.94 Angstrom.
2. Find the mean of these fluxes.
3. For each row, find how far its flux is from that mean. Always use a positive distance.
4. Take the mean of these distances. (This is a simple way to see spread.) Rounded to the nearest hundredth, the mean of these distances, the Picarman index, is 0.18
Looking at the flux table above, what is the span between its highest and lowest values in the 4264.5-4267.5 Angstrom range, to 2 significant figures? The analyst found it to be 0.28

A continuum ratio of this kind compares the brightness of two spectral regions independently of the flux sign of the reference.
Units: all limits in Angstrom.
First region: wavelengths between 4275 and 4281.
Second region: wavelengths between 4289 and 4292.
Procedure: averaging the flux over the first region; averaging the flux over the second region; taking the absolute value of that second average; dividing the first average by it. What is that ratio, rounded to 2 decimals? 1.08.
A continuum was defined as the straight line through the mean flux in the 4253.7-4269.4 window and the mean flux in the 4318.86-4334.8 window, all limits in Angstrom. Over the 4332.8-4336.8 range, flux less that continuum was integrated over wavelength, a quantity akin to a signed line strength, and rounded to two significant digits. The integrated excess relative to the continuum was 1.1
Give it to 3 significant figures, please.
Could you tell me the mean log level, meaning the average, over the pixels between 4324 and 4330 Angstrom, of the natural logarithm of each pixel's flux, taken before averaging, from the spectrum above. 1.30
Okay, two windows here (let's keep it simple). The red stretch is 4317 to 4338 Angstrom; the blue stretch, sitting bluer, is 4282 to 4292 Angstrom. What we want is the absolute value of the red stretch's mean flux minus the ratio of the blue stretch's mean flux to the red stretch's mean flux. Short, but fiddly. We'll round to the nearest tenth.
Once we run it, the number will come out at 3.1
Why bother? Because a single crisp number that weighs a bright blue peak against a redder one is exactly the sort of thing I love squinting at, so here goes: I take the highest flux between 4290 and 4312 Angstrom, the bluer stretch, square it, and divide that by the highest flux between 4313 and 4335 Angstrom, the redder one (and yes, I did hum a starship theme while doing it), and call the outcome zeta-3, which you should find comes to 2.3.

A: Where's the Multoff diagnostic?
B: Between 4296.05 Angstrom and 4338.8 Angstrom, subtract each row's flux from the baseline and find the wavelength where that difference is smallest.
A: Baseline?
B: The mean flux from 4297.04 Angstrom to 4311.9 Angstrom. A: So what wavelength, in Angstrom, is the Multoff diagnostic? 4334.30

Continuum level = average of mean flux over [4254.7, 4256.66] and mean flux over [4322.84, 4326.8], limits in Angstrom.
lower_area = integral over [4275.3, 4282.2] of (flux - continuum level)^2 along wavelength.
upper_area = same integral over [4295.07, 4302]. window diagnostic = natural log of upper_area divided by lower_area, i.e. 2.1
